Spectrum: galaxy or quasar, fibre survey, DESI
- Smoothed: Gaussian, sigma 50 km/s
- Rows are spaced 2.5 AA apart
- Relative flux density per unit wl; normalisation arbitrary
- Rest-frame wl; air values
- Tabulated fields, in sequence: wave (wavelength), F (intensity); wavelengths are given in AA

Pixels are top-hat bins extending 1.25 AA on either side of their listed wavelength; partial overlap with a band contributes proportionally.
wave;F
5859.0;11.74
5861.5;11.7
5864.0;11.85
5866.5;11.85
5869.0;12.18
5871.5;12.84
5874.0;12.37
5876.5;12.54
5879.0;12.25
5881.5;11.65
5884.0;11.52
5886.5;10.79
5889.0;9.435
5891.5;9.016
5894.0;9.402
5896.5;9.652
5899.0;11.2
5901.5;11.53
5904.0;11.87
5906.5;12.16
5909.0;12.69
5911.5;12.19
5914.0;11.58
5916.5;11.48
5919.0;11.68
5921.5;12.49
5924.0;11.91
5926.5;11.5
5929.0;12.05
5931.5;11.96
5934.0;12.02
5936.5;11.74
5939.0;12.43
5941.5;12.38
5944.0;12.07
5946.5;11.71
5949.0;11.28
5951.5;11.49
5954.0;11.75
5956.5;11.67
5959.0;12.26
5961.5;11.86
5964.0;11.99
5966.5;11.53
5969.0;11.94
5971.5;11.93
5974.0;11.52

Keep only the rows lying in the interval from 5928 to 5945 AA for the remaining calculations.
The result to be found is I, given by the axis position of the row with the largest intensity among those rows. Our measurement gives 5939.0 AA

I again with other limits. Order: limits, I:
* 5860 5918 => 5871.5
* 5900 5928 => 5909.0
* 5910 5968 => 5921.5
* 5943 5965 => 5959.0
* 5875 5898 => 5876.5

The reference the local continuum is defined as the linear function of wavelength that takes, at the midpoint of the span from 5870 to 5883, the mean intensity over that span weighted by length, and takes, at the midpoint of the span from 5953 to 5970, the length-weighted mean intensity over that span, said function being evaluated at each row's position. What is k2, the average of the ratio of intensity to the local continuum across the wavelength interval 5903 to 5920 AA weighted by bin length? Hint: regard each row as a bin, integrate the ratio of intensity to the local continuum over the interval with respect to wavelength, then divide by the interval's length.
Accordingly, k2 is 0.99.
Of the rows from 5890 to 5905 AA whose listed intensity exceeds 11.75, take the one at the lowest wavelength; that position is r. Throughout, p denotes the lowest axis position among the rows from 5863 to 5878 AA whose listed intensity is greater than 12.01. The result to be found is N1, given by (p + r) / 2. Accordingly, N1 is 5886.5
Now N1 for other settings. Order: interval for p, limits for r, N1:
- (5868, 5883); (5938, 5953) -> 5904.0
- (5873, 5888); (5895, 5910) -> 5889.0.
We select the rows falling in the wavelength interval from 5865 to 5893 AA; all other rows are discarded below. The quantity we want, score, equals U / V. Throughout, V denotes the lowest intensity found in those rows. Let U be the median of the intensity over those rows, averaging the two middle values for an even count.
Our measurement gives 1.31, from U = 11.85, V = 9.016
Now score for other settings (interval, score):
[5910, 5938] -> 1.04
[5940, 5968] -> 1.04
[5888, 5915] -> 1.28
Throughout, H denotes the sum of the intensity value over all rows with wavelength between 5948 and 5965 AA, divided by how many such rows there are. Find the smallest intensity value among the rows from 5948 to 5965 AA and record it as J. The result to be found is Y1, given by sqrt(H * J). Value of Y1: 11.5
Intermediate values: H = 11.8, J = 11.28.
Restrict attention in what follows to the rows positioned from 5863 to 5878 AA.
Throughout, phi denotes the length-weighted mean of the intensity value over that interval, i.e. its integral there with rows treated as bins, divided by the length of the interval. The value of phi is 12.3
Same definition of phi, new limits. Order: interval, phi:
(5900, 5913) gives 12.1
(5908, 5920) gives 11.9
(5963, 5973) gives 11.8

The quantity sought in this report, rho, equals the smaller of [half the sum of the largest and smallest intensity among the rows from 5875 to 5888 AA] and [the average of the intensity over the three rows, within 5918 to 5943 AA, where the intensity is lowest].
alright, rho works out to 11.6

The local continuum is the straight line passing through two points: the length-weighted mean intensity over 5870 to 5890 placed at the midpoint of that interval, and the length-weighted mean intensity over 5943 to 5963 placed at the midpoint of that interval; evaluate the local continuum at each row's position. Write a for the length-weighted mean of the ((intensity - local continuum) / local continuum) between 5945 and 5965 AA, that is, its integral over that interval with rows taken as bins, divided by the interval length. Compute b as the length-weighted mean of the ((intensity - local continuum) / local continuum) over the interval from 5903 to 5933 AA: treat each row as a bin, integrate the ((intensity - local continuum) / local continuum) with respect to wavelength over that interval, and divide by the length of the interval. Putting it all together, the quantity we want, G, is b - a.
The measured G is 0.02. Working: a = -0.001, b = 0.020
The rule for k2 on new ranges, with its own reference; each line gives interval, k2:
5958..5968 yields 1.00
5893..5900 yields 0.83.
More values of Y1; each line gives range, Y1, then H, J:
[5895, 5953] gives 10.7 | 11.8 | 9.652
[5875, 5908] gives 10.0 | 11.0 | 9.016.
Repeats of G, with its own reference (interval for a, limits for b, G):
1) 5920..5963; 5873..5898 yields -0.09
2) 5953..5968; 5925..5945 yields 0.02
